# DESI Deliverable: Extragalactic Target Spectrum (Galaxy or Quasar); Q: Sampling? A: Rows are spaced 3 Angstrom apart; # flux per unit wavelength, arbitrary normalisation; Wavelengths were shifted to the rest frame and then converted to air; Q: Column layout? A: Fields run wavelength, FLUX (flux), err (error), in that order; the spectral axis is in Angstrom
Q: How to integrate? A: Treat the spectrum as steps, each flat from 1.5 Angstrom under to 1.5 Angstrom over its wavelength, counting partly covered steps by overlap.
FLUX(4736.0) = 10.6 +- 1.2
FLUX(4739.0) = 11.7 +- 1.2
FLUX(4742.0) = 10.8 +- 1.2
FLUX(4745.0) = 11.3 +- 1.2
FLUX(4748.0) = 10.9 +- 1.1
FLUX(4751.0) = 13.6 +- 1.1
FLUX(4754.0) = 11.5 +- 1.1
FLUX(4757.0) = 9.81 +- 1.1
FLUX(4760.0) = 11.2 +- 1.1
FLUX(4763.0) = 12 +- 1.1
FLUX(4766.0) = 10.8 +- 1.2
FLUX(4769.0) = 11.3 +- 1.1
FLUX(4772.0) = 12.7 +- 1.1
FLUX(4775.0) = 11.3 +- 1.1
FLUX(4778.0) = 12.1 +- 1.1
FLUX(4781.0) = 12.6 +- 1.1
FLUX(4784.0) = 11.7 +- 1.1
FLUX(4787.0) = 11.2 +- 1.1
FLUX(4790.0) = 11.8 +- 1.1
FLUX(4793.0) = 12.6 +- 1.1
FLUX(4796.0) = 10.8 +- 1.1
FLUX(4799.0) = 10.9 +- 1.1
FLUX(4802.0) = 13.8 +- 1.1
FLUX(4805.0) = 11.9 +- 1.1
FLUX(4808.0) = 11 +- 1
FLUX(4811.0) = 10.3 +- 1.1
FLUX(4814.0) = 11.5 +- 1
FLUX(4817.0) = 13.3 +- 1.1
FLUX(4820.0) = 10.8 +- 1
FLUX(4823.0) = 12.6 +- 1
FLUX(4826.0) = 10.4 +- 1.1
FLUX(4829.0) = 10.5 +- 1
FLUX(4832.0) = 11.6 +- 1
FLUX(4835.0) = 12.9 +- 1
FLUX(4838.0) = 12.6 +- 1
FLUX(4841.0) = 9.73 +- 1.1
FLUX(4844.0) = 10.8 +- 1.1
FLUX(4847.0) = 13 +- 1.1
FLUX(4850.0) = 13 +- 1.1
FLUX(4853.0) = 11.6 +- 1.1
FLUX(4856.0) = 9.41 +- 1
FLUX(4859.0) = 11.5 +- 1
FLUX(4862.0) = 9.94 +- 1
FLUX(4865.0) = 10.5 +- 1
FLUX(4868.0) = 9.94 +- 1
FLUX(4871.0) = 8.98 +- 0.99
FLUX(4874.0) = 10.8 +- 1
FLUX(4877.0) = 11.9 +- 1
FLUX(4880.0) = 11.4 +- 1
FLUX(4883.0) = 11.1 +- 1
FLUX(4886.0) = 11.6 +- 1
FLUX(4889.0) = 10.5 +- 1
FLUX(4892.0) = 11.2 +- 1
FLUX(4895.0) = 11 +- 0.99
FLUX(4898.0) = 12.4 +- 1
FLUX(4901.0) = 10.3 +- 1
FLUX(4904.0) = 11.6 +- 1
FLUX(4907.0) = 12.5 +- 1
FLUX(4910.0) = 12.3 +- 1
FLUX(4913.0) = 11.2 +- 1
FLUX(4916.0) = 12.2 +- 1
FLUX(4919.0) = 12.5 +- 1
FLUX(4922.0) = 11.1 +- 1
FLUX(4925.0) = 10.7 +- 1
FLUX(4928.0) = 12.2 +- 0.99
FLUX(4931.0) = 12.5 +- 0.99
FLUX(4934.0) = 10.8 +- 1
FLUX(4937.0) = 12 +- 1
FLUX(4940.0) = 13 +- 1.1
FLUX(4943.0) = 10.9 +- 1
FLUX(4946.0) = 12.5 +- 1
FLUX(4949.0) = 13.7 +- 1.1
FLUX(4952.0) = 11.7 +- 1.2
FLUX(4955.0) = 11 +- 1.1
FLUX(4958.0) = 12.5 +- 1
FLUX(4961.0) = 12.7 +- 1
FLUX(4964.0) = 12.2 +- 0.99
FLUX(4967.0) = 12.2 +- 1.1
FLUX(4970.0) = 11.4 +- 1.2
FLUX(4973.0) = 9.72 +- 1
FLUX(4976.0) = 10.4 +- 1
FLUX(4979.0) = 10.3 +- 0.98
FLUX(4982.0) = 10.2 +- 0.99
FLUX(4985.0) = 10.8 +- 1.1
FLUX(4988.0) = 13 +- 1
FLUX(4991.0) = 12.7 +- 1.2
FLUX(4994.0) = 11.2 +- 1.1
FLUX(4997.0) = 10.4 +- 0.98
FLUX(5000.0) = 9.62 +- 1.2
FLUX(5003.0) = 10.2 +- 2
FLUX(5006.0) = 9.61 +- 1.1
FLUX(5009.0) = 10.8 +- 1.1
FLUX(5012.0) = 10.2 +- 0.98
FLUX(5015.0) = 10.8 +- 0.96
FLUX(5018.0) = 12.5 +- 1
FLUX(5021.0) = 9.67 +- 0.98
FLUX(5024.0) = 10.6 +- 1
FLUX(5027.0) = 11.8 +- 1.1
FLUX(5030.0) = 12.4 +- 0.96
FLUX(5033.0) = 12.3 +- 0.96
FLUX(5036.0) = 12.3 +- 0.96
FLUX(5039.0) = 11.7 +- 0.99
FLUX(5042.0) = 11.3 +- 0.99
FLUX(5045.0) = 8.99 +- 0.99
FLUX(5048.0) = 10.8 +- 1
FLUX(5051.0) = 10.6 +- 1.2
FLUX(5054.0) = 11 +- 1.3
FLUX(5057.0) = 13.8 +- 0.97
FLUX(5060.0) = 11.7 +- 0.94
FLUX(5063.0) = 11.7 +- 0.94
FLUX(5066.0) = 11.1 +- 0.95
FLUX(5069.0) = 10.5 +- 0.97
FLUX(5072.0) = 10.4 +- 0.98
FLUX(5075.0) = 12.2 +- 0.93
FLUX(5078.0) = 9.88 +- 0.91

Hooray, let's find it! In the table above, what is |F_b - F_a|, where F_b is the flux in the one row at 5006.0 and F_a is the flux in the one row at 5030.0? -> 2.8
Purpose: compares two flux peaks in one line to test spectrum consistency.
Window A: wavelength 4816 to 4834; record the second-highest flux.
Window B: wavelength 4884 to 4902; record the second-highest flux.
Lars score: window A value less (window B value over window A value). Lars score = 11.7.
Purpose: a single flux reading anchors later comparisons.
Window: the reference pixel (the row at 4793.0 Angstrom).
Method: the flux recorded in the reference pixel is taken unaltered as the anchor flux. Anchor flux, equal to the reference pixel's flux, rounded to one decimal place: 12.6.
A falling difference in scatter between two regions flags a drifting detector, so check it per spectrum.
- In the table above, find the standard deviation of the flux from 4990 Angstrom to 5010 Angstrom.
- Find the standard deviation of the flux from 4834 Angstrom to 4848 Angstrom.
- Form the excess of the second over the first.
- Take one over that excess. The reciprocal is 3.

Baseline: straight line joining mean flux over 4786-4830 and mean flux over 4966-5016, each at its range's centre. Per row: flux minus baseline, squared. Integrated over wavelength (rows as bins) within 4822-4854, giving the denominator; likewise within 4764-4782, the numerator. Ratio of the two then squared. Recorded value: 0.04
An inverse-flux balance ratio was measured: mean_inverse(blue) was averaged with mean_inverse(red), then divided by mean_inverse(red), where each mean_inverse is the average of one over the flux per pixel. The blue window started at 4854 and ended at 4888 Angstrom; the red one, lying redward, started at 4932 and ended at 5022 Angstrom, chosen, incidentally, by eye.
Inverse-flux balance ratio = 1.03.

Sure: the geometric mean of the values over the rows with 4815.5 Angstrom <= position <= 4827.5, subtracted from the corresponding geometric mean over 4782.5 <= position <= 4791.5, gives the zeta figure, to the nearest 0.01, -0.15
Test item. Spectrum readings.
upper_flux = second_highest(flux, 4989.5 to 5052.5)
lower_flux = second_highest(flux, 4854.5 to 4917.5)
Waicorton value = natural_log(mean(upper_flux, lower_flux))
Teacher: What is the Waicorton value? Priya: 2.52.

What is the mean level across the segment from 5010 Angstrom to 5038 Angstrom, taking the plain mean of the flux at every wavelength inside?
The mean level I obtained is 11.4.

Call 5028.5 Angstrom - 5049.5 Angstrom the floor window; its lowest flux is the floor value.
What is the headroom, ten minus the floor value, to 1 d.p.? 1.0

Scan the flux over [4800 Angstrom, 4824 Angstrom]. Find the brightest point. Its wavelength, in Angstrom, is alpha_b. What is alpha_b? 4802.0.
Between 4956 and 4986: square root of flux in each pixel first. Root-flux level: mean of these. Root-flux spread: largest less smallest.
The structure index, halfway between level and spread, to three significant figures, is 1.90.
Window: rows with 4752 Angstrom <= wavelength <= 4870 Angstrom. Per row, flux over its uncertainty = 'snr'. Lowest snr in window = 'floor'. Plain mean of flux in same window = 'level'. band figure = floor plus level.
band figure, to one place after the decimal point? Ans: 20.3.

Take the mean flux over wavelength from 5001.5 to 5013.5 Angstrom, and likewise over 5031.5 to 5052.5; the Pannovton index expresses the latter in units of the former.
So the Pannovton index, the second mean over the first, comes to 1.09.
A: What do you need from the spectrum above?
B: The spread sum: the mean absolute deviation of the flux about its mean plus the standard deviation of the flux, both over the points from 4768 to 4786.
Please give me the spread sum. 1.1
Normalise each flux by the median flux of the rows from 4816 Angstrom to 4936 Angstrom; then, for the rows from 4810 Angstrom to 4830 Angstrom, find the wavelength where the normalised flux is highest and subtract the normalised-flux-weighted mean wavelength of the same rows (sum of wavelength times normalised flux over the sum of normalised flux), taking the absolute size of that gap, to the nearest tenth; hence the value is 2.9 Angstrom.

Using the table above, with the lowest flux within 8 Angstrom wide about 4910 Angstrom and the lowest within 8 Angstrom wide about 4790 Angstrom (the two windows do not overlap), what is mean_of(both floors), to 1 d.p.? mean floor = 11.2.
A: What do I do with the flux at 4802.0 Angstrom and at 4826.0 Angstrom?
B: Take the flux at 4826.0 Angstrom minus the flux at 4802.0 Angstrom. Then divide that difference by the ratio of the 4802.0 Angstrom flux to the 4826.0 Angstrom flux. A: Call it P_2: -2.6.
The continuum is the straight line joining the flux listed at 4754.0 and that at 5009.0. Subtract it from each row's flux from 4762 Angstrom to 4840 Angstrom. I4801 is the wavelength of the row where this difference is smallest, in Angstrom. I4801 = 4811.0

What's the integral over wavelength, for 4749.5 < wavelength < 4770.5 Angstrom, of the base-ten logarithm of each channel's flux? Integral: 22.2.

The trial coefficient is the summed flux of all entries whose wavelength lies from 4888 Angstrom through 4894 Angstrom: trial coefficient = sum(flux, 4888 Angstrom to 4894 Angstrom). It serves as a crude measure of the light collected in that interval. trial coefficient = 21.7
